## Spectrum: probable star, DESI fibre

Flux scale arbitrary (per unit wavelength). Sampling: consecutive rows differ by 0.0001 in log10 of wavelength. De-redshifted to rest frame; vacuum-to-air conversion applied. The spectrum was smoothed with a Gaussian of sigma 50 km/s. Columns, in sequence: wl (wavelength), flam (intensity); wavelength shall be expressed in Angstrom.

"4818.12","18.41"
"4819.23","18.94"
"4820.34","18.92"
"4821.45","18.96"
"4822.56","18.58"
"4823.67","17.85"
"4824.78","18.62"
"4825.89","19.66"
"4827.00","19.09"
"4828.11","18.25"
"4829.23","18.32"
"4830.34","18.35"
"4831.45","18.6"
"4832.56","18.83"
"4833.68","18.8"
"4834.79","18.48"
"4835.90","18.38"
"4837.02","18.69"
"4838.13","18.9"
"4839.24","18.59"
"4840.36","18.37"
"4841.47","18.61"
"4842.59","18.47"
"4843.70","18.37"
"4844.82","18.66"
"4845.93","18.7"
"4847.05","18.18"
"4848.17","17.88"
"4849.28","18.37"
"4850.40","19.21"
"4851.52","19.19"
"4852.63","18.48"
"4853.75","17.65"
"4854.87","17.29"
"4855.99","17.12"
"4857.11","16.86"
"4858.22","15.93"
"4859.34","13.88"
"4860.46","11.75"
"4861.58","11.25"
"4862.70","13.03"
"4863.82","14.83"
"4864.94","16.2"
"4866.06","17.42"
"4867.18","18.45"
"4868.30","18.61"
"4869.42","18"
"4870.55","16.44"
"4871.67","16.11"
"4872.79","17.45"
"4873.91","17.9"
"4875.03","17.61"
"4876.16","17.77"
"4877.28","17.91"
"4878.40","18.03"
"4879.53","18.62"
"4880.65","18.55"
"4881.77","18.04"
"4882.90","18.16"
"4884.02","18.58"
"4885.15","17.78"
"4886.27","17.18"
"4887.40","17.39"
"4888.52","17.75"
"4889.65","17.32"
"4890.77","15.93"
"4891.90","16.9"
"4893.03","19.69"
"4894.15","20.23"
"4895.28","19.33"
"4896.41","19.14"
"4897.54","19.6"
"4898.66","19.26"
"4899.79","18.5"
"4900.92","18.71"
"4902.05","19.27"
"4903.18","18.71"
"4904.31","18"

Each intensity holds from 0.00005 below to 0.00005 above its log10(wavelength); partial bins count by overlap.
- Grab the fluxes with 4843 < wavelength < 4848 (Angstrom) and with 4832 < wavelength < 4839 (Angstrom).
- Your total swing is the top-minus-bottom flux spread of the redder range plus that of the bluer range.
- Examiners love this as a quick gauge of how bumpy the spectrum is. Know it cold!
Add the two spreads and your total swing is 1.0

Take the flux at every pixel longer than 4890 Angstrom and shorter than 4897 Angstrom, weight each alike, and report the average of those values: 18.5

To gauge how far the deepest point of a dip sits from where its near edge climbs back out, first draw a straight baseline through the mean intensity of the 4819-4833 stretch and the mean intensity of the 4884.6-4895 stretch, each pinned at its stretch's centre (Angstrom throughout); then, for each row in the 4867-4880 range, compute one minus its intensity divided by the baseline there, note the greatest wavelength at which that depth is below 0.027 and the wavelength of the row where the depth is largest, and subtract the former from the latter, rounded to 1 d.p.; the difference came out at -7.9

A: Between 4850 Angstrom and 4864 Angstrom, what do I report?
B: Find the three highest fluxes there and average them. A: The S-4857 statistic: 19.0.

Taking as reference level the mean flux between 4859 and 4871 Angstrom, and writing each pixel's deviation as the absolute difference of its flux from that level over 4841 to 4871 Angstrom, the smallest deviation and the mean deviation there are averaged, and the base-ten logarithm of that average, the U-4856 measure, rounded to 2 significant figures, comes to 0.17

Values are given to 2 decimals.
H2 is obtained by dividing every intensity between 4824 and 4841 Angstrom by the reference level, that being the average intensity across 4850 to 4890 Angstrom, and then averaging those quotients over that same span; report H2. 1.09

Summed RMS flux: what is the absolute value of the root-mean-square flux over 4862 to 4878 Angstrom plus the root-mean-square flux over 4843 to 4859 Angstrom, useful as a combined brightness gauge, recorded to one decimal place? 35.1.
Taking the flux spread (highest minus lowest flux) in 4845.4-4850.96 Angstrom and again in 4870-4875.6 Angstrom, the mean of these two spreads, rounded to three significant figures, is 1.56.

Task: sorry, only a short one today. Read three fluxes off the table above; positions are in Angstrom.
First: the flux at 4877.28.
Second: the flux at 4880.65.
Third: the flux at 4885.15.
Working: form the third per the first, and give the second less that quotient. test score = 17.6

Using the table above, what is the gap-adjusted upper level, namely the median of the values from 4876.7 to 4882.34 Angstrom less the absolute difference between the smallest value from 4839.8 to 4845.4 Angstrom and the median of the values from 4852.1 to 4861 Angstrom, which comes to 16.7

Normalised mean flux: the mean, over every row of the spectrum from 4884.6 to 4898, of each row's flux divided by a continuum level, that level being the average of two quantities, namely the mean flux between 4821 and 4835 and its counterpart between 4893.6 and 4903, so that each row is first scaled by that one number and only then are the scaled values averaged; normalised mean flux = 0.96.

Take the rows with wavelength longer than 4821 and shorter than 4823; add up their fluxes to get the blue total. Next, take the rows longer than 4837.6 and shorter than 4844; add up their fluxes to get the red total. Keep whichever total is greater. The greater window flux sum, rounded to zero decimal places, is 111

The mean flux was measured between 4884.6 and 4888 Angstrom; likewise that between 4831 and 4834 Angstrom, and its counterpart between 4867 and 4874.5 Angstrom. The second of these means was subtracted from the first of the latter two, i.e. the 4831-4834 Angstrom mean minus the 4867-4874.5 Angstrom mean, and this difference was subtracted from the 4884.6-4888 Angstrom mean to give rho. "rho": 16.3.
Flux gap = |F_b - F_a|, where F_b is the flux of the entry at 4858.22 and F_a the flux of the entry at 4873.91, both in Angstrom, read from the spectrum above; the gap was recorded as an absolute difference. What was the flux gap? 2.0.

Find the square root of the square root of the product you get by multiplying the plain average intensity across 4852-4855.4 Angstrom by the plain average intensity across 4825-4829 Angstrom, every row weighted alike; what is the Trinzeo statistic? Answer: 4.29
